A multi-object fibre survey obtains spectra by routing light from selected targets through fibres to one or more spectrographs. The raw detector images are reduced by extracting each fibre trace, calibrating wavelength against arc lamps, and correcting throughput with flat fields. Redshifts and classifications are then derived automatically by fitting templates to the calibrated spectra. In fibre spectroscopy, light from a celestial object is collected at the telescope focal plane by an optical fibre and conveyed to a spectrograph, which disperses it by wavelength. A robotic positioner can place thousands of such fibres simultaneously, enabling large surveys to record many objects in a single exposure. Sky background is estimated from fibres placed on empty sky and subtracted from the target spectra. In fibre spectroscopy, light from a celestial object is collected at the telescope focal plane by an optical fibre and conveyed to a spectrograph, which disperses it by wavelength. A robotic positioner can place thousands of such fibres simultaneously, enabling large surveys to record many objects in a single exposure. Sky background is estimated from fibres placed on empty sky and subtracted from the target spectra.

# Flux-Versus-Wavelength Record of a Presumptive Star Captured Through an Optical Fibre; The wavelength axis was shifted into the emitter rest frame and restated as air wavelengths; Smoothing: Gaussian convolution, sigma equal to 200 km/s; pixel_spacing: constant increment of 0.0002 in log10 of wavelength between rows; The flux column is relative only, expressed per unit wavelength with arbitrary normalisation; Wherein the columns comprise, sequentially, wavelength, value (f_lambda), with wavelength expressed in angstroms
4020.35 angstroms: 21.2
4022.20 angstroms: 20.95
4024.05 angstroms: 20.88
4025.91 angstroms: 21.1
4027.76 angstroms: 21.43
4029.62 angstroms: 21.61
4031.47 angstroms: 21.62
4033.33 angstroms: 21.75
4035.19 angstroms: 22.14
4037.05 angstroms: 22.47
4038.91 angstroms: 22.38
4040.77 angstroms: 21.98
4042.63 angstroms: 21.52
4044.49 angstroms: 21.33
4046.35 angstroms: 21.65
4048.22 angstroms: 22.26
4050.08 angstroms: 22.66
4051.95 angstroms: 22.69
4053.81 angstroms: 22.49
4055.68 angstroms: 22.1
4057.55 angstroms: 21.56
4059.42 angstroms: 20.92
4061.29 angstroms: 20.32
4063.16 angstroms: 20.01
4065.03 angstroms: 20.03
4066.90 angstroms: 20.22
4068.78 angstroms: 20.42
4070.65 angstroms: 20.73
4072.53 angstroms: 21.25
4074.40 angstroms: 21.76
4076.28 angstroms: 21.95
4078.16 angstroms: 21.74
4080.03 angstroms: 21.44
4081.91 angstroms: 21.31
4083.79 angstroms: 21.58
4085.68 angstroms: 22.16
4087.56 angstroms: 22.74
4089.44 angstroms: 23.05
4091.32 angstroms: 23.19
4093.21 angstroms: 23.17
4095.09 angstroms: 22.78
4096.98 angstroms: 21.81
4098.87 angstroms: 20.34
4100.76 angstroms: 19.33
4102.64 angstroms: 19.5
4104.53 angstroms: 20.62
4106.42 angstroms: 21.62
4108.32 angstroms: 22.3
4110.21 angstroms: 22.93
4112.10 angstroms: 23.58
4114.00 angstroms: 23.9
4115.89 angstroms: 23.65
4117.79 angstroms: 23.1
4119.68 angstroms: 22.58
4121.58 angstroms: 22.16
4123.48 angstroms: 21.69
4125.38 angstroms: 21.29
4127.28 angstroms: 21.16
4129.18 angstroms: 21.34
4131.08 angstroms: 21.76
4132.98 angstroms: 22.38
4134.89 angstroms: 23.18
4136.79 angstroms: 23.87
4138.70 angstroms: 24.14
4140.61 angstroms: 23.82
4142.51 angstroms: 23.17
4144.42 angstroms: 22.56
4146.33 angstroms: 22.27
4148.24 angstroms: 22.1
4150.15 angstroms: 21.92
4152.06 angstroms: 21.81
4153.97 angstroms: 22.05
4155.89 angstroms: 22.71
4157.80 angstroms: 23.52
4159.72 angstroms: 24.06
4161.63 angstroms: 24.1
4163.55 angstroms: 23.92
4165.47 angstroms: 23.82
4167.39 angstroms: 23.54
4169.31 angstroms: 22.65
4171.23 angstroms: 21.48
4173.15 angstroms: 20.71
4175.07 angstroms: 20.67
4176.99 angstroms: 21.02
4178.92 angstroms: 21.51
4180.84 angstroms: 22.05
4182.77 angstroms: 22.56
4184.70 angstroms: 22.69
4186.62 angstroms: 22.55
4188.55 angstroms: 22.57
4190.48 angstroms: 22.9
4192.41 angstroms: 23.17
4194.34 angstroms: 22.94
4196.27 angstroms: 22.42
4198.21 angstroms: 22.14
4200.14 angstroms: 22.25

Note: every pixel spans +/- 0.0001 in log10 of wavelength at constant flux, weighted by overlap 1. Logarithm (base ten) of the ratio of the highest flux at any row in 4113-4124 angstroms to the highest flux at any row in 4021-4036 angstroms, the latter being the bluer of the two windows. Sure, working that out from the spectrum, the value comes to 0.033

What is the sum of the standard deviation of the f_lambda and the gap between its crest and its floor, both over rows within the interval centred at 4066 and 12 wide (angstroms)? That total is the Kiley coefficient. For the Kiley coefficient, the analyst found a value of 1.0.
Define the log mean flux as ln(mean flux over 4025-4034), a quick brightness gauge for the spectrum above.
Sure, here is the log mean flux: 3.068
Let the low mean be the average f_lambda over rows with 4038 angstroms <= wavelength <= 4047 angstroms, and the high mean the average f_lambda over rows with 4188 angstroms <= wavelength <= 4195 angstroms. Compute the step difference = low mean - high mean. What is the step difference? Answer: -1.12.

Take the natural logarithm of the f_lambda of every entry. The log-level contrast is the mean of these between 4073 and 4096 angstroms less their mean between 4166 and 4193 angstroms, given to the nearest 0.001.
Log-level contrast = 0.004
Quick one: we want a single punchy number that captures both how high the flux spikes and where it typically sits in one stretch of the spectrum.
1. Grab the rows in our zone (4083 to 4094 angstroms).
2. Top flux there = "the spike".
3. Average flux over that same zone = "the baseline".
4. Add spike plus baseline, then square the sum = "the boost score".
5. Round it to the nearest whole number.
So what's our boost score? 2101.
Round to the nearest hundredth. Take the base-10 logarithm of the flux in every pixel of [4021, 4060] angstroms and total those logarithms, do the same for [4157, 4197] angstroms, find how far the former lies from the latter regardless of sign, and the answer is 0.33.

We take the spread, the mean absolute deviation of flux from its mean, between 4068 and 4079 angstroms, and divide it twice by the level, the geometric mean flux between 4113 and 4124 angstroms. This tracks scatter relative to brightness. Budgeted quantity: 0.0010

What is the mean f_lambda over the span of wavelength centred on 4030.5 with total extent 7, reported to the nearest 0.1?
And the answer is 21.6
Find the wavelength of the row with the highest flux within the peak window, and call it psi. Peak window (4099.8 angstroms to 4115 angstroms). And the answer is 4114.00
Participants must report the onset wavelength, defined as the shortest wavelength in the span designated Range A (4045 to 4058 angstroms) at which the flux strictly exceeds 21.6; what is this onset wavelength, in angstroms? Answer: 4046.35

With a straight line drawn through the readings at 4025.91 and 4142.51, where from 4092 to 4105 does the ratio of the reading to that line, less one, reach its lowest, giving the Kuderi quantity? 4100.76 angstroms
